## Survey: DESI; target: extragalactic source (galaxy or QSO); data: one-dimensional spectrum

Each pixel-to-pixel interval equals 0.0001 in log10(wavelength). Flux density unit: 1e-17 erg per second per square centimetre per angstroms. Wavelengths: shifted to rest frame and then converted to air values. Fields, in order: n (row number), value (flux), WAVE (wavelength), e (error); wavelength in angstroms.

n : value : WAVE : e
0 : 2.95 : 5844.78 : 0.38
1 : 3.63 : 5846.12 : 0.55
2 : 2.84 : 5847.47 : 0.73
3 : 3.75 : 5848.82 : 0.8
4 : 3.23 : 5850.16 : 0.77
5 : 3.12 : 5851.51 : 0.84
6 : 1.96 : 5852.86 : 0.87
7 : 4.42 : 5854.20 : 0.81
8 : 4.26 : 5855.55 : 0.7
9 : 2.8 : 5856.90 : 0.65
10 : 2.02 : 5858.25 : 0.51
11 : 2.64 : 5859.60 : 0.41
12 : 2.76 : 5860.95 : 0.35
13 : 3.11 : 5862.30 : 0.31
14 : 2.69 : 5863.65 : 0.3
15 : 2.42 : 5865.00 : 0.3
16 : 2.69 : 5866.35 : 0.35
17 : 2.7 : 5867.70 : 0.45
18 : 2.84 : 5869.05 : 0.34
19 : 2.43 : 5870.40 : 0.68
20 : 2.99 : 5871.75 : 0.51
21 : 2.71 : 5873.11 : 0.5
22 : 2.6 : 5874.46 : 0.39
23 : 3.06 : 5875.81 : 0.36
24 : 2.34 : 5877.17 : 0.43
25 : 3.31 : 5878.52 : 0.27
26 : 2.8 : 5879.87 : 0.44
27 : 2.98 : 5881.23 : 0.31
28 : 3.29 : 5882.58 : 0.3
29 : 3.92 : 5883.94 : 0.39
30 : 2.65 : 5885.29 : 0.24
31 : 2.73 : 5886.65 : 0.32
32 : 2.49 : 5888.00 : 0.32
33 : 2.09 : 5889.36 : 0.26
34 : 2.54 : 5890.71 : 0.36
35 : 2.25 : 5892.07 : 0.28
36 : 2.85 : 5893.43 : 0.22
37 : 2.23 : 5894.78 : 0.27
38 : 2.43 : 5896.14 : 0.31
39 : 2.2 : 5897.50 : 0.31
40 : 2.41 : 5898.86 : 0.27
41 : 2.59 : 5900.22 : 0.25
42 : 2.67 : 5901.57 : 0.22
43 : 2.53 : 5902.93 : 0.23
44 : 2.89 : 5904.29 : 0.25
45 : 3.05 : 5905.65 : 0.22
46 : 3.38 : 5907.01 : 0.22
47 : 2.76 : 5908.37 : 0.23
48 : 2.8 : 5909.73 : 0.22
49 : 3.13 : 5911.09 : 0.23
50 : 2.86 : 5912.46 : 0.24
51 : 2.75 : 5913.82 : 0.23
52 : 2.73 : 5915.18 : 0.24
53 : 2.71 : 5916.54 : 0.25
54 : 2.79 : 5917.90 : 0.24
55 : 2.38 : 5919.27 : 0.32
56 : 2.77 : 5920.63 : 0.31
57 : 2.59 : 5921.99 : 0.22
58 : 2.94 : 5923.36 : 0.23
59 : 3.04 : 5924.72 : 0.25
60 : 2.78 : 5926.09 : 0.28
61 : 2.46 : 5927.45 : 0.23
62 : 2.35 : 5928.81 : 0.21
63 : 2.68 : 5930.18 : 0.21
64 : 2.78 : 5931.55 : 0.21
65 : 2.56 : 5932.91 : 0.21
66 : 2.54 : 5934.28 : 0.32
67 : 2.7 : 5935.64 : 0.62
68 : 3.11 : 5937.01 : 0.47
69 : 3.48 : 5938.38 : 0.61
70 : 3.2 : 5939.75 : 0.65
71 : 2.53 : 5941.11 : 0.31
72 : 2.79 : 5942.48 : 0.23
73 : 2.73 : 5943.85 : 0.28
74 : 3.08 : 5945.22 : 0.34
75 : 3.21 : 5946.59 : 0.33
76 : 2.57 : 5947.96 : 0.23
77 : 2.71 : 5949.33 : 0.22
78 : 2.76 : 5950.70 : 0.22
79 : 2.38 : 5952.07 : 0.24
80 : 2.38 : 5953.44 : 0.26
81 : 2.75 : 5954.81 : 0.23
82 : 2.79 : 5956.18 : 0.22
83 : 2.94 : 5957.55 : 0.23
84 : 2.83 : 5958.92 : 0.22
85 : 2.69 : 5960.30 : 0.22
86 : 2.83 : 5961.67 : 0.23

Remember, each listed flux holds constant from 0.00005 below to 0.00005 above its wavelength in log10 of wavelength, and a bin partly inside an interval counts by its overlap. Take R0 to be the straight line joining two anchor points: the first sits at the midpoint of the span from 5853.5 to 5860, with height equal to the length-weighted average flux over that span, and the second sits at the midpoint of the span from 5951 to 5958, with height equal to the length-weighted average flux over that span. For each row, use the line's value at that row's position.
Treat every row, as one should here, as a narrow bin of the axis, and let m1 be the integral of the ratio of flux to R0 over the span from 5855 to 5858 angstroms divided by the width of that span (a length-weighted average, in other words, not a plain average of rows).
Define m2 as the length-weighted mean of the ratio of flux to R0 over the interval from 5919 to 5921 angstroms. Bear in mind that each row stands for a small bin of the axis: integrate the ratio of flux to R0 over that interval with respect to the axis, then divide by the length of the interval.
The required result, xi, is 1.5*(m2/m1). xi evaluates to 1.3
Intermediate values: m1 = 1.01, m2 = 0.91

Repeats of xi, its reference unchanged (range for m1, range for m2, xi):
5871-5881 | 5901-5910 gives 1.6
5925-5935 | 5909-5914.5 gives 1.6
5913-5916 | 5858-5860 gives 1.1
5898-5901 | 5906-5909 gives 1.9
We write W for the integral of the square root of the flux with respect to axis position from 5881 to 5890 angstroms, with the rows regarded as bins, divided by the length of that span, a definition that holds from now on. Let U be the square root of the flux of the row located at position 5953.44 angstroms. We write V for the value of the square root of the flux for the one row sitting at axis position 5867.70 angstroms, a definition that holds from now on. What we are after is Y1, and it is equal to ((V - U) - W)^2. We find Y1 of 2.5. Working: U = 1.54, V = 1.64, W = 1.69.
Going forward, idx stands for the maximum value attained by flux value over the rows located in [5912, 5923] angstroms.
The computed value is 2.86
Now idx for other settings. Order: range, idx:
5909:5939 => 3.48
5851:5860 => 4.42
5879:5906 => 3.92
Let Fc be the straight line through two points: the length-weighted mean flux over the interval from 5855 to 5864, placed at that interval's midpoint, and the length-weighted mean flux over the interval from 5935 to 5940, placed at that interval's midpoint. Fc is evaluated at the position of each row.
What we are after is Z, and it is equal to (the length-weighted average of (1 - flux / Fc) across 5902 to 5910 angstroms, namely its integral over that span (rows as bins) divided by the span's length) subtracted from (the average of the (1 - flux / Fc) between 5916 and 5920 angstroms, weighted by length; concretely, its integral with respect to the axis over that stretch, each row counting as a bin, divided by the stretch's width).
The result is 0.10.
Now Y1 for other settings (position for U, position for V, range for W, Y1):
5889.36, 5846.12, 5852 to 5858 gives 1.7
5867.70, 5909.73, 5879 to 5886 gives 3.0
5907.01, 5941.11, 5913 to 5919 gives 3.6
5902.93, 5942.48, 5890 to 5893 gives 2.2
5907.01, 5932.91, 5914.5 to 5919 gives 3.5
